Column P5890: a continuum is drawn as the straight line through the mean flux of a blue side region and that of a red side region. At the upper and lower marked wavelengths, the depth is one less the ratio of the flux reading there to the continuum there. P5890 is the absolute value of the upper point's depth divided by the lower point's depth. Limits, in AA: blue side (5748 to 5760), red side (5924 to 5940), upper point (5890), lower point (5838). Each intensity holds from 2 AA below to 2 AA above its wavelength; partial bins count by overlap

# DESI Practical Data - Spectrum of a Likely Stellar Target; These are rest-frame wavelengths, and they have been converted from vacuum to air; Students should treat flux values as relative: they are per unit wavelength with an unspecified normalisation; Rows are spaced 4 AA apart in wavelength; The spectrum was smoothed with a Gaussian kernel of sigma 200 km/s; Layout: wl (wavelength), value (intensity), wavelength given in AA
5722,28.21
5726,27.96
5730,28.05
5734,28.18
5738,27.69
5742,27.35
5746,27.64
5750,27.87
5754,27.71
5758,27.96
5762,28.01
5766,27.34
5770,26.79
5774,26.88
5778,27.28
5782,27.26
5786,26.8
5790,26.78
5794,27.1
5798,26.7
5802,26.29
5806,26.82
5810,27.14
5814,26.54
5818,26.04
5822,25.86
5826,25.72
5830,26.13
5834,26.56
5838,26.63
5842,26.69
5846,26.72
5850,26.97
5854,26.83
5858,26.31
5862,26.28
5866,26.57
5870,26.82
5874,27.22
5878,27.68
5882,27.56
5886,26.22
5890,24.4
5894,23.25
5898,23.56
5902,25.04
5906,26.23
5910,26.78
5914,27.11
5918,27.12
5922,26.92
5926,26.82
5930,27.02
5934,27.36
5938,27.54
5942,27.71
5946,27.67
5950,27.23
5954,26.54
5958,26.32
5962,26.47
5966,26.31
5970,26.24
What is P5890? 3.3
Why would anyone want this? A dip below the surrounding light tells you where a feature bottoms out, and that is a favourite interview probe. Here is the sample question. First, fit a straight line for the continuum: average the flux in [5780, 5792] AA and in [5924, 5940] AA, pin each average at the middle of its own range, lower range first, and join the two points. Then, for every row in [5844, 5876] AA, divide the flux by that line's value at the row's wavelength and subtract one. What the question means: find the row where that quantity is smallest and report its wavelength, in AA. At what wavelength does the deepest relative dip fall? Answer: 5862 AA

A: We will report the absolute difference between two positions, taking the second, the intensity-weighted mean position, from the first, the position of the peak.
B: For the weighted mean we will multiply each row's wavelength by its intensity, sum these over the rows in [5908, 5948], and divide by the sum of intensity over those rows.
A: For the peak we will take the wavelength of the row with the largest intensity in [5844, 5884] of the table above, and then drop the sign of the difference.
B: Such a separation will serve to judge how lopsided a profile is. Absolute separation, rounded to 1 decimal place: 50.1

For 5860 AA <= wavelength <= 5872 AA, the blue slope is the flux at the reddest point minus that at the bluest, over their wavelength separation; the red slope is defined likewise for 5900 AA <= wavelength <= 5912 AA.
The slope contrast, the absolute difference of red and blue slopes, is 0.15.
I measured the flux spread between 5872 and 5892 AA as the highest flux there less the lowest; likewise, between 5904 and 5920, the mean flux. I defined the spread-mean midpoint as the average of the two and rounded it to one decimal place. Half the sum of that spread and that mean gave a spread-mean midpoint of 15.0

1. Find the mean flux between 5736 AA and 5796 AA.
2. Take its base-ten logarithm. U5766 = 1.44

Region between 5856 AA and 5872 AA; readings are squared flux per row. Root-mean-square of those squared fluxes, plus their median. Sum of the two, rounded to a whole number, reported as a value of 1401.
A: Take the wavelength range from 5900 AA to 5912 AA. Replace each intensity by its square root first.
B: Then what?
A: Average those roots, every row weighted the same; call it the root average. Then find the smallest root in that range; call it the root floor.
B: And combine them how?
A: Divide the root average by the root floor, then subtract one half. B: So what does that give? 0.519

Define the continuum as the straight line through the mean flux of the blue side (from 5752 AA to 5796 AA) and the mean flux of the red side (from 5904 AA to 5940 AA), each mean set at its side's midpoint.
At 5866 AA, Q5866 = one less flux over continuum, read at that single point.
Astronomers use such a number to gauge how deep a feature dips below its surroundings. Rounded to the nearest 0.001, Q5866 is 0.019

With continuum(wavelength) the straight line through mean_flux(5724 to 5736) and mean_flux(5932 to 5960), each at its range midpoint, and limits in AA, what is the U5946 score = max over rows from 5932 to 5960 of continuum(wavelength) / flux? 1.03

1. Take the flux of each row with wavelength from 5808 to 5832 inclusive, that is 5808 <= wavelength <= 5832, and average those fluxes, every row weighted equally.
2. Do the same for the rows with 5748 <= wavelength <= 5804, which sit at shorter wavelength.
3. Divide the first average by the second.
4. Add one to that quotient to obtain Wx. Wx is 1.96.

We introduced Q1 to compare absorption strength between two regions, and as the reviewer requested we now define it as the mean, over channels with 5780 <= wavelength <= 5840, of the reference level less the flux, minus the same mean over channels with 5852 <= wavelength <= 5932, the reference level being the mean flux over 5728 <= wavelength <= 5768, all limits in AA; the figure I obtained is -0.3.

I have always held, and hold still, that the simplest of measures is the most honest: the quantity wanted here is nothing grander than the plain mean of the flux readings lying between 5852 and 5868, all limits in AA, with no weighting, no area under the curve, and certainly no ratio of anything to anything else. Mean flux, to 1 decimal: 26.5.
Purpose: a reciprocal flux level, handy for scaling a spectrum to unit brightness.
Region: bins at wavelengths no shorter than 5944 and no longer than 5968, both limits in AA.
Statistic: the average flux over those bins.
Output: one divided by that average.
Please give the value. 0.0374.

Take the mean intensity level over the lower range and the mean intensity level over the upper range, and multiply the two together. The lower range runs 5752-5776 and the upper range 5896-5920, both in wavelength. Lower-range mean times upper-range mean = 713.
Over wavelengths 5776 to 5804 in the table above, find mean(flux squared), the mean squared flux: 723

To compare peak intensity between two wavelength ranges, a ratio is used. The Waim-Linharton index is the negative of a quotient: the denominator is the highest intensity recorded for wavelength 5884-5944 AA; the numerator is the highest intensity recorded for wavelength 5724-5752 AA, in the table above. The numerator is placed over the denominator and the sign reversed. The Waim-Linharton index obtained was -1.017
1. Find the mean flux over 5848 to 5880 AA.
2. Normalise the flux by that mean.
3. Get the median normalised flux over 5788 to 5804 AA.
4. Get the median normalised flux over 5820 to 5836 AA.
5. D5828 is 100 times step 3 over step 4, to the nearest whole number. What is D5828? 103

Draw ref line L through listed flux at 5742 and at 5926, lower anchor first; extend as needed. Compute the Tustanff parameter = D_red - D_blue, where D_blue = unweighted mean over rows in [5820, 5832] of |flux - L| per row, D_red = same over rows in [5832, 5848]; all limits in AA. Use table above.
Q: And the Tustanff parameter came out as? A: -0.79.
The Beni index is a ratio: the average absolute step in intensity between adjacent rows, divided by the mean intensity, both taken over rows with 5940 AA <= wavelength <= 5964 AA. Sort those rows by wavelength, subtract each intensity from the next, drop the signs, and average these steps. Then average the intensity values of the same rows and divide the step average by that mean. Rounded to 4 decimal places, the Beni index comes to 0.0114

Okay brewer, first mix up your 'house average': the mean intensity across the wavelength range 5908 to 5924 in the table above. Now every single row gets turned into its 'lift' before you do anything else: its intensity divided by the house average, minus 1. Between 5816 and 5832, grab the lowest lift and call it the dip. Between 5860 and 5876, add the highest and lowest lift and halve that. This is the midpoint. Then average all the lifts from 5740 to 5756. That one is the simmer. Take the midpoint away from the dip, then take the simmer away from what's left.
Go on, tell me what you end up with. -0.063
